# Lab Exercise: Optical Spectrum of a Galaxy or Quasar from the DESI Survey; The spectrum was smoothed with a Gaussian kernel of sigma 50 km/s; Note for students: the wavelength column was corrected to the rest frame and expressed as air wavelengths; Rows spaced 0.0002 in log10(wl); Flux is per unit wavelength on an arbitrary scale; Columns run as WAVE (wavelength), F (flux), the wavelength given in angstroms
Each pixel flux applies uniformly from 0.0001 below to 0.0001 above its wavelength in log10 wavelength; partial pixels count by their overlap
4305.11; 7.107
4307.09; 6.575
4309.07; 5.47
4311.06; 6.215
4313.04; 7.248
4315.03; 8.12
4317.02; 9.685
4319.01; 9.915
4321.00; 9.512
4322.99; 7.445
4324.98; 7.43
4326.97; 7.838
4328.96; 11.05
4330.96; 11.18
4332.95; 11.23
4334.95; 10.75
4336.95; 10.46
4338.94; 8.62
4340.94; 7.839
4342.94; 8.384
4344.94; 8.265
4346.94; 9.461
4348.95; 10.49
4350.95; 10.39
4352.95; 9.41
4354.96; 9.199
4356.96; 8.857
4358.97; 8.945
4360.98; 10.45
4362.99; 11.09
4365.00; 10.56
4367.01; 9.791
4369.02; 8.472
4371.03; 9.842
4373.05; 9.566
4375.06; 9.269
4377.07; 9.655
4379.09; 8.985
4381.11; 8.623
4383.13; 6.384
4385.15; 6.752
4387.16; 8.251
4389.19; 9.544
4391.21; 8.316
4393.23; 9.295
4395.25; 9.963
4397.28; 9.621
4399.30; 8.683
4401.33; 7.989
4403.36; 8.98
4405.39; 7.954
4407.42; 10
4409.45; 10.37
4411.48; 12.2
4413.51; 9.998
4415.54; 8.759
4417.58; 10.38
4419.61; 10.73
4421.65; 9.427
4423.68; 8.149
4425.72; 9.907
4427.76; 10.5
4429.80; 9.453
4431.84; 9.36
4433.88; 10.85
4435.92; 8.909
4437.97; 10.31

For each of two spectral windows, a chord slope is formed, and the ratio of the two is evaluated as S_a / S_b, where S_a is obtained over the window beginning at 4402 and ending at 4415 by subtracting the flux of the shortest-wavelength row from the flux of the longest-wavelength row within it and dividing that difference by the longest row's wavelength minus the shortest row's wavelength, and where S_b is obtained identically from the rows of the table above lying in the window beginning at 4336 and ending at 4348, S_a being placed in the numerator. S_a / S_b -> -1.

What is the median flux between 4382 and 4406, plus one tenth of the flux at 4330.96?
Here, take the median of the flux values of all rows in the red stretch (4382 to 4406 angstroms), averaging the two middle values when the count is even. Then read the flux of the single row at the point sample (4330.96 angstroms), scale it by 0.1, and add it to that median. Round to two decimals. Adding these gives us 9.62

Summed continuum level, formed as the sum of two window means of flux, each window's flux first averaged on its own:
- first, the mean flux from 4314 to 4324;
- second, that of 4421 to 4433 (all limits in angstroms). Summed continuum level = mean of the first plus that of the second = 18.4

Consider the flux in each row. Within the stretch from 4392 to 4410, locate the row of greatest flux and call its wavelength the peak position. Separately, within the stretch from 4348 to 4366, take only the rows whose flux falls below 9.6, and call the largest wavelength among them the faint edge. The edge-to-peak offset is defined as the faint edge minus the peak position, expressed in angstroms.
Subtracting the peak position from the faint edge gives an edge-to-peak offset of -50.5 angstroms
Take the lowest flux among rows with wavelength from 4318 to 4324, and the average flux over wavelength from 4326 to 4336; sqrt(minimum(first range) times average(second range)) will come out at 8.80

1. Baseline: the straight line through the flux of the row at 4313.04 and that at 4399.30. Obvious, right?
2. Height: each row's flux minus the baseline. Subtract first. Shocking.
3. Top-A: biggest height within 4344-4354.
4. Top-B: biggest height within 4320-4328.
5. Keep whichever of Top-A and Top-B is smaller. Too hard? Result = 2.1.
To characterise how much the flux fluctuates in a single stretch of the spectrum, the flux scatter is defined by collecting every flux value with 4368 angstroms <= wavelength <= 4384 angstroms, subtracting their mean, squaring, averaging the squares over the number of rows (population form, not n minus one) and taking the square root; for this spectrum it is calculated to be 1.0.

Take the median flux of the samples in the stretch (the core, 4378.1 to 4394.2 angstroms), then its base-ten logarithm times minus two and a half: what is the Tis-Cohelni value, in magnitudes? -2.32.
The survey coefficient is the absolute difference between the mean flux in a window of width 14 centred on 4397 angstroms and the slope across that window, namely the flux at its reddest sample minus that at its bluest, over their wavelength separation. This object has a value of 8.9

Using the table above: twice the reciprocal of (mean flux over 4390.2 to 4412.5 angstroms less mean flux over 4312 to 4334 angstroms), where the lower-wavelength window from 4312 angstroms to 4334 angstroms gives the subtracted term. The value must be 8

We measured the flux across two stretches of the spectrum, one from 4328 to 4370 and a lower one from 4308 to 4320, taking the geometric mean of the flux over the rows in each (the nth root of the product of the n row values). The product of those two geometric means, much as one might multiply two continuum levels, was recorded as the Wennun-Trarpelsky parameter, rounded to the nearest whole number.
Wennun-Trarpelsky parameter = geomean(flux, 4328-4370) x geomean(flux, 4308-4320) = 74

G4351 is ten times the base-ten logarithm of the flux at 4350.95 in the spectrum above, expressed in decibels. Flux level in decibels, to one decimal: 10.2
